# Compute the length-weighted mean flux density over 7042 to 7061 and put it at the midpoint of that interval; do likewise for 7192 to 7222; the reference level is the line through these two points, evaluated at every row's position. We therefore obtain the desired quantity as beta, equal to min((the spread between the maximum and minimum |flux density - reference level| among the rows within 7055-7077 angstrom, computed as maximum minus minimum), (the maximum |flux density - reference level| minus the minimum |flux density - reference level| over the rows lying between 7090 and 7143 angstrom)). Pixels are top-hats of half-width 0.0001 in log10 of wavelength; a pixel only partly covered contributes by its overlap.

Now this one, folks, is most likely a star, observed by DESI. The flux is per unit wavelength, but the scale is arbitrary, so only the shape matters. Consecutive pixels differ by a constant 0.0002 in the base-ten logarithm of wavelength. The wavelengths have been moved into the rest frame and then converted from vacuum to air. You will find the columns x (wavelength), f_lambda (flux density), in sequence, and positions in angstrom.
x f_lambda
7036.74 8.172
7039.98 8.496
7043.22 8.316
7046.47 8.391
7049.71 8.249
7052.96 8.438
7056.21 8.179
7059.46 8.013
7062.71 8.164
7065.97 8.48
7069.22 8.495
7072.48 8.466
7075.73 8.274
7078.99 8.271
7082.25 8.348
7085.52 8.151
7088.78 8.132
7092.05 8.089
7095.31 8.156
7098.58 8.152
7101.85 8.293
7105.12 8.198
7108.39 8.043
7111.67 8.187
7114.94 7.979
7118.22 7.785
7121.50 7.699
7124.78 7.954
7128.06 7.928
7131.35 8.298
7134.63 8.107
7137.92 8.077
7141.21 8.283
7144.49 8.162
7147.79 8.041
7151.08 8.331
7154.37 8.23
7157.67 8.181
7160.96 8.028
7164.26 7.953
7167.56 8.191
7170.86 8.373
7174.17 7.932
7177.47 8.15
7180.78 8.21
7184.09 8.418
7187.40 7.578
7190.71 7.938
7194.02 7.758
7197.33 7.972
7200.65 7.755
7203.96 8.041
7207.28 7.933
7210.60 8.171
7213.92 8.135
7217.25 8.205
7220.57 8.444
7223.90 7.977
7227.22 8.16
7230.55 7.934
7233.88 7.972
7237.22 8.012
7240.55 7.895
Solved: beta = 0.212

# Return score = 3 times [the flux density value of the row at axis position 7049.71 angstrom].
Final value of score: 24.7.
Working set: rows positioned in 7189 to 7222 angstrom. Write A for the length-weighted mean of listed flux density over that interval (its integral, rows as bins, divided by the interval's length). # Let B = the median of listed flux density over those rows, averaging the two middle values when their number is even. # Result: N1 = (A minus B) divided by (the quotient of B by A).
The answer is 0.027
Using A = 8.03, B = 8.01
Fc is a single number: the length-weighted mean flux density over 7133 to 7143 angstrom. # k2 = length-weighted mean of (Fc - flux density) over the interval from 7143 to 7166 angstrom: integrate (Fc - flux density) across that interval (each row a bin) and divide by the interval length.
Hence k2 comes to 0.03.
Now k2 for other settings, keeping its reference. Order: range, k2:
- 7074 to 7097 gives -0.05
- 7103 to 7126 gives 0.17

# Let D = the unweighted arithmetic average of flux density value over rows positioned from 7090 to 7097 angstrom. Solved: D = 8.12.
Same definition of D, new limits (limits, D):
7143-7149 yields 8.10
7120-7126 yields 7.83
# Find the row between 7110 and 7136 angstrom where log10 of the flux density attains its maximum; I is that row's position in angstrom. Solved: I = 7131.35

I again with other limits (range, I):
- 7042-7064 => 7052.96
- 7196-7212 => 7210.60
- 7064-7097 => 7069.22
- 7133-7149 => 7141.21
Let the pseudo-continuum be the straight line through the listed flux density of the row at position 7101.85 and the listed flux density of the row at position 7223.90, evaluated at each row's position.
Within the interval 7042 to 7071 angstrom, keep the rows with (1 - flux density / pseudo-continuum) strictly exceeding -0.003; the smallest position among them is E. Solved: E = 7043.22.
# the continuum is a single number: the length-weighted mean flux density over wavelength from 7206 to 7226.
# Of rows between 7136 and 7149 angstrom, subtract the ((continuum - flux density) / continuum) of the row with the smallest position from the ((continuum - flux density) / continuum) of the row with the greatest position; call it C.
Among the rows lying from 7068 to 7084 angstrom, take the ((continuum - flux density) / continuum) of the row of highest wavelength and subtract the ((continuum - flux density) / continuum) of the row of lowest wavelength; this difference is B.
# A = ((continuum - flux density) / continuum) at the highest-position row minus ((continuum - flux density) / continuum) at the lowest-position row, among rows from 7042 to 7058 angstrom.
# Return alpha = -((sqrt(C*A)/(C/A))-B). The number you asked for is -0.015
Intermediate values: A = 0.017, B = 0.02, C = 0.004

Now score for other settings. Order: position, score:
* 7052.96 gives 25.3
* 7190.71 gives 23.8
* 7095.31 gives 24.5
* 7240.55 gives 23.7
